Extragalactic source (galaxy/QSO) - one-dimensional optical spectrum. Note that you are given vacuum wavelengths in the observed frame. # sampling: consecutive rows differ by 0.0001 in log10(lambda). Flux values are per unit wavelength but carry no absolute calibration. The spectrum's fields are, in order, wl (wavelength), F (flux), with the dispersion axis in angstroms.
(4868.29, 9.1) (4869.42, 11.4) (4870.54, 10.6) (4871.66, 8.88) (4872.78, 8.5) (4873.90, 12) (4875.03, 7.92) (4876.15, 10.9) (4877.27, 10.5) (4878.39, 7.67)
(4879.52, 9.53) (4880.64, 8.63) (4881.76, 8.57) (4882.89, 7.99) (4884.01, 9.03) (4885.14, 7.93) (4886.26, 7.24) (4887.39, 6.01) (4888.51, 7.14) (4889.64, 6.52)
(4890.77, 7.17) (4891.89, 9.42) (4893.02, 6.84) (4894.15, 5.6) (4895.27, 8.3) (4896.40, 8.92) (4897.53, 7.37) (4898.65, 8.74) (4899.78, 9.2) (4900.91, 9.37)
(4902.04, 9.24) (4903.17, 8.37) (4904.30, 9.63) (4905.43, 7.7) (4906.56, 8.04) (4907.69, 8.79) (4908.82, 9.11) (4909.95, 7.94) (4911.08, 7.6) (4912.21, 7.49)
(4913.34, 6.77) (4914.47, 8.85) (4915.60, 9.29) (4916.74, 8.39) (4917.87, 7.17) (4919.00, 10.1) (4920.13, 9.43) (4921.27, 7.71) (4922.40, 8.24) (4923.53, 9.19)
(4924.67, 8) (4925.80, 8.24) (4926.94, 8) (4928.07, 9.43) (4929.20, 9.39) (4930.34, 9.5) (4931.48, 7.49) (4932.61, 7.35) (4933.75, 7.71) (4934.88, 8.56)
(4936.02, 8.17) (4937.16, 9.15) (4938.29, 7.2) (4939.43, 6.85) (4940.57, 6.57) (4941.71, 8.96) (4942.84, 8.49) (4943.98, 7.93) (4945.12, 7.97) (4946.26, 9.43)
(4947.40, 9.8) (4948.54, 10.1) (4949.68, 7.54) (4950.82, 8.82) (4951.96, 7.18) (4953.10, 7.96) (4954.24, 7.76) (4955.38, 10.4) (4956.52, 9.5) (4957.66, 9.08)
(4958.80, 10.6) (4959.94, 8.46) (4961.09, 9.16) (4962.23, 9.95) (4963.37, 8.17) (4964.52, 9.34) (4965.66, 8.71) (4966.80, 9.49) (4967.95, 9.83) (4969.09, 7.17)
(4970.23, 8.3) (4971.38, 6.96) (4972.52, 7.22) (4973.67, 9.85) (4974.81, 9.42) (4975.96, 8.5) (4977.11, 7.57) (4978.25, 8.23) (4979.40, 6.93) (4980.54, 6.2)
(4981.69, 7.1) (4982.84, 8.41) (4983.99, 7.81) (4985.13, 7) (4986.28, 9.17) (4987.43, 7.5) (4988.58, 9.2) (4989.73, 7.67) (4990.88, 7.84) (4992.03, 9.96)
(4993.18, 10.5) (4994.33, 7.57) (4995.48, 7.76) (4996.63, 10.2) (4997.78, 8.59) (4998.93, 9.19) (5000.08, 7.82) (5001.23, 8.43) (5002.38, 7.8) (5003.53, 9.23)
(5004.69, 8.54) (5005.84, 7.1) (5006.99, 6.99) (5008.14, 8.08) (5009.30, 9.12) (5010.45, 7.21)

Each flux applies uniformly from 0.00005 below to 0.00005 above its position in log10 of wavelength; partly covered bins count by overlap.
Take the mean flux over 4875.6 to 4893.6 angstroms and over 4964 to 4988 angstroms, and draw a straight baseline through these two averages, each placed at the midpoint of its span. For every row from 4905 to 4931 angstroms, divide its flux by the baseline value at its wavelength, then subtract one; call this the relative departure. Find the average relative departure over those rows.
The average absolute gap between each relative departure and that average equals 0.091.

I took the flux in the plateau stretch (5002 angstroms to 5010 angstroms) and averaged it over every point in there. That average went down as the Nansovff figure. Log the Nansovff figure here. 8.1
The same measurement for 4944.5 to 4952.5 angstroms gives 8.7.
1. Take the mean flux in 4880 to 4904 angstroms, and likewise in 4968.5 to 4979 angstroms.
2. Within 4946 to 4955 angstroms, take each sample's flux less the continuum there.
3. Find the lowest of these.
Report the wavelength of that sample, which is 4951.96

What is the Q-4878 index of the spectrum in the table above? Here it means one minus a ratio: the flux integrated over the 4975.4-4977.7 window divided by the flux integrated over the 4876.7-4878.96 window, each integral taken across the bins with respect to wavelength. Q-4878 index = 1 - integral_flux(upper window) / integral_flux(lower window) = 0.10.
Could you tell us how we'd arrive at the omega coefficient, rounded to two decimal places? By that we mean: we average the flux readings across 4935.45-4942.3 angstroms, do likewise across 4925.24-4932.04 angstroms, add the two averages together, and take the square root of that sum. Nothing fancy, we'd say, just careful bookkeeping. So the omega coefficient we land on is 4.06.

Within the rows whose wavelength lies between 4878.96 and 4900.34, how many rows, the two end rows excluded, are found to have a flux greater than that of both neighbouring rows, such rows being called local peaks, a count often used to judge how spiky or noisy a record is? 4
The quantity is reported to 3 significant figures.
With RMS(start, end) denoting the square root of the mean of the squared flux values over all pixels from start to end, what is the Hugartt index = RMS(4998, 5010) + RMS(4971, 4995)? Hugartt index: 16.5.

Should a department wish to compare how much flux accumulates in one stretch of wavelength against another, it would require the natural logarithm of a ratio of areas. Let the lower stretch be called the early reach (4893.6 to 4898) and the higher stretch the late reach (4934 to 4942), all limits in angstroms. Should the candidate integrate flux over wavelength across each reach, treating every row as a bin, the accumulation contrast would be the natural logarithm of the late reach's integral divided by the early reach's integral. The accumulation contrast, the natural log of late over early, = 0.6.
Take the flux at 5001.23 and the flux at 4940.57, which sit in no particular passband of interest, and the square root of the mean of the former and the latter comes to 2.74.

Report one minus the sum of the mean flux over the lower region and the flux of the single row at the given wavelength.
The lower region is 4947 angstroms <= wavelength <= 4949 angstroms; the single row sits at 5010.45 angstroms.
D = -16.2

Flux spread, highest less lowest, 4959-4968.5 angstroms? 1.8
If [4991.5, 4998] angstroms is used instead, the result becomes 2.9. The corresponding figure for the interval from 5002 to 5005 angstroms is 1.4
